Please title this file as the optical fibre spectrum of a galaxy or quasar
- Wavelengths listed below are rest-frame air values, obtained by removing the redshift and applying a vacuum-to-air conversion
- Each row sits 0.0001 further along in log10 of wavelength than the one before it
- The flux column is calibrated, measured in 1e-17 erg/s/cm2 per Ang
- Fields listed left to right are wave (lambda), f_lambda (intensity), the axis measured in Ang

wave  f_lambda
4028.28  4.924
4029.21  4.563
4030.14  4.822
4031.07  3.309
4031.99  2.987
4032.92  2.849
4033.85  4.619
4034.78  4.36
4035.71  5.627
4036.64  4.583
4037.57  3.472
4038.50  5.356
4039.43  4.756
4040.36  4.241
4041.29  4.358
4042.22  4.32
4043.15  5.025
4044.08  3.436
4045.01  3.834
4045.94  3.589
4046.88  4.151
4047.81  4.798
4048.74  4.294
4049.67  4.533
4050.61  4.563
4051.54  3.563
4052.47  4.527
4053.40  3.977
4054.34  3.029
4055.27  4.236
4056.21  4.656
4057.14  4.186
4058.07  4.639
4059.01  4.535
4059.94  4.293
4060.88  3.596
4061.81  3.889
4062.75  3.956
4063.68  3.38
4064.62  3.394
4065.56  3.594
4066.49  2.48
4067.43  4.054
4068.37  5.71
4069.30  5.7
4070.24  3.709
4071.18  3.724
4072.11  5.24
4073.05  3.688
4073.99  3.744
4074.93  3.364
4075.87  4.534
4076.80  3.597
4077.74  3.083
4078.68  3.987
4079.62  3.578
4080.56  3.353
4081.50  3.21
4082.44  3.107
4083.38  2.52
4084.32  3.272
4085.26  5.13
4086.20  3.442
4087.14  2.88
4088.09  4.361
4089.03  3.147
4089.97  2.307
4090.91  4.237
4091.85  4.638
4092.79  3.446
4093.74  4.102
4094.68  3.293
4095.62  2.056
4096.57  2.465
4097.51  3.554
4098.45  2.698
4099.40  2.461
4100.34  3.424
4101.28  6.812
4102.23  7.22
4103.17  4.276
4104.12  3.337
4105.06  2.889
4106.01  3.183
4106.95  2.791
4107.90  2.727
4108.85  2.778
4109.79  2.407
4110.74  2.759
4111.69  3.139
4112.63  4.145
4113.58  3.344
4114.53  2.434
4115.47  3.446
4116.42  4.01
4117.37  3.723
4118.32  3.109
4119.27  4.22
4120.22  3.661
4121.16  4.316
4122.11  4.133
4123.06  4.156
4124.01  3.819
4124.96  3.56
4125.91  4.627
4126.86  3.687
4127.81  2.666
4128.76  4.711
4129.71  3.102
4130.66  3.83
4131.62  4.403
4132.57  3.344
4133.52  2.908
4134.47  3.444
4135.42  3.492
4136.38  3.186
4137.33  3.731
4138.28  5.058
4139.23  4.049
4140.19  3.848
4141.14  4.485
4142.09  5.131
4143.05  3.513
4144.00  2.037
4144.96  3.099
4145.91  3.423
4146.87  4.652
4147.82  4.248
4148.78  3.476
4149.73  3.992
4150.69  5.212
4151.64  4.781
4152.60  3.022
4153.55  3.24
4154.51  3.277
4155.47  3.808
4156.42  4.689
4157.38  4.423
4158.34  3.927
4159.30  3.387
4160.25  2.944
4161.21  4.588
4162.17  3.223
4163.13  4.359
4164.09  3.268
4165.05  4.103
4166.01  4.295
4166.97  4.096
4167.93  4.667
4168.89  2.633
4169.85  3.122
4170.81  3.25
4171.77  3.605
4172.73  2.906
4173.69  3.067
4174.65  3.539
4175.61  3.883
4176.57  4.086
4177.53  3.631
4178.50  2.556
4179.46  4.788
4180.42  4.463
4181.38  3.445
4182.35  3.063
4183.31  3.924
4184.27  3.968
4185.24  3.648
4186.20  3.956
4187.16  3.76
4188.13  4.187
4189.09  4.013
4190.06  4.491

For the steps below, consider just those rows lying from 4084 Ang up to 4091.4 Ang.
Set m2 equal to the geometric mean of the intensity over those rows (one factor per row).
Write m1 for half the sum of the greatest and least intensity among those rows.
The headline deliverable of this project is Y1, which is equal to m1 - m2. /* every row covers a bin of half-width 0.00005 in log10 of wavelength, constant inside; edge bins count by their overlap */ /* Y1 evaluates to 0.22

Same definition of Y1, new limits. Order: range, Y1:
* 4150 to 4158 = 0.14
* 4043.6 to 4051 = -0.01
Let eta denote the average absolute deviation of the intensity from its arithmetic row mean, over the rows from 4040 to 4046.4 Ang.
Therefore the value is 0.42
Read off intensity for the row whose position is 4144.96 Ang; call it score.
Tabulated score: 3.099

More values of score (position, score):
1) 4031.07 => 3.309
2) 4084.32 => 3.272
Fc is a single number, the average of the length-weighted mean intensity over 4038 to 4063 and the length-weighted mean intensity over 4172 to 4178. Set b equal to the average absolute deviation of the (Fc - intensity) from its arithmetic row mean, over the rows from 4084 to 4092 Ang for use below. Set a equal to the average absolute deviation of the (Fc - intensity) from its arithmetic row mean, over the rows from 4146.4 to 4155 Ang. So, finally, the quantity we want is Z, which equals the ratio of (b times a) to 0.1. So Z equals 5.1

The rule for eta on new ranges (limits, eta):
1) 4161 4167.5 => 0.43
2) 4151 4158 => 0.63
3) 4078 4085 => 0.30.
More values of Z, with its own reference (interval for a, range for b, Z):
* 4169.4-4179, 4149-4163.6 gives 2.3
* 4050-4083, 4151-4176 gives 3.1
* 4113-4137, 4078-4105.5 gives 3.9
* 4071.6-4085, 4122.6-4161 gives 2.7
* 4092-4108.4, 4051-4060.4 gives 3.7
